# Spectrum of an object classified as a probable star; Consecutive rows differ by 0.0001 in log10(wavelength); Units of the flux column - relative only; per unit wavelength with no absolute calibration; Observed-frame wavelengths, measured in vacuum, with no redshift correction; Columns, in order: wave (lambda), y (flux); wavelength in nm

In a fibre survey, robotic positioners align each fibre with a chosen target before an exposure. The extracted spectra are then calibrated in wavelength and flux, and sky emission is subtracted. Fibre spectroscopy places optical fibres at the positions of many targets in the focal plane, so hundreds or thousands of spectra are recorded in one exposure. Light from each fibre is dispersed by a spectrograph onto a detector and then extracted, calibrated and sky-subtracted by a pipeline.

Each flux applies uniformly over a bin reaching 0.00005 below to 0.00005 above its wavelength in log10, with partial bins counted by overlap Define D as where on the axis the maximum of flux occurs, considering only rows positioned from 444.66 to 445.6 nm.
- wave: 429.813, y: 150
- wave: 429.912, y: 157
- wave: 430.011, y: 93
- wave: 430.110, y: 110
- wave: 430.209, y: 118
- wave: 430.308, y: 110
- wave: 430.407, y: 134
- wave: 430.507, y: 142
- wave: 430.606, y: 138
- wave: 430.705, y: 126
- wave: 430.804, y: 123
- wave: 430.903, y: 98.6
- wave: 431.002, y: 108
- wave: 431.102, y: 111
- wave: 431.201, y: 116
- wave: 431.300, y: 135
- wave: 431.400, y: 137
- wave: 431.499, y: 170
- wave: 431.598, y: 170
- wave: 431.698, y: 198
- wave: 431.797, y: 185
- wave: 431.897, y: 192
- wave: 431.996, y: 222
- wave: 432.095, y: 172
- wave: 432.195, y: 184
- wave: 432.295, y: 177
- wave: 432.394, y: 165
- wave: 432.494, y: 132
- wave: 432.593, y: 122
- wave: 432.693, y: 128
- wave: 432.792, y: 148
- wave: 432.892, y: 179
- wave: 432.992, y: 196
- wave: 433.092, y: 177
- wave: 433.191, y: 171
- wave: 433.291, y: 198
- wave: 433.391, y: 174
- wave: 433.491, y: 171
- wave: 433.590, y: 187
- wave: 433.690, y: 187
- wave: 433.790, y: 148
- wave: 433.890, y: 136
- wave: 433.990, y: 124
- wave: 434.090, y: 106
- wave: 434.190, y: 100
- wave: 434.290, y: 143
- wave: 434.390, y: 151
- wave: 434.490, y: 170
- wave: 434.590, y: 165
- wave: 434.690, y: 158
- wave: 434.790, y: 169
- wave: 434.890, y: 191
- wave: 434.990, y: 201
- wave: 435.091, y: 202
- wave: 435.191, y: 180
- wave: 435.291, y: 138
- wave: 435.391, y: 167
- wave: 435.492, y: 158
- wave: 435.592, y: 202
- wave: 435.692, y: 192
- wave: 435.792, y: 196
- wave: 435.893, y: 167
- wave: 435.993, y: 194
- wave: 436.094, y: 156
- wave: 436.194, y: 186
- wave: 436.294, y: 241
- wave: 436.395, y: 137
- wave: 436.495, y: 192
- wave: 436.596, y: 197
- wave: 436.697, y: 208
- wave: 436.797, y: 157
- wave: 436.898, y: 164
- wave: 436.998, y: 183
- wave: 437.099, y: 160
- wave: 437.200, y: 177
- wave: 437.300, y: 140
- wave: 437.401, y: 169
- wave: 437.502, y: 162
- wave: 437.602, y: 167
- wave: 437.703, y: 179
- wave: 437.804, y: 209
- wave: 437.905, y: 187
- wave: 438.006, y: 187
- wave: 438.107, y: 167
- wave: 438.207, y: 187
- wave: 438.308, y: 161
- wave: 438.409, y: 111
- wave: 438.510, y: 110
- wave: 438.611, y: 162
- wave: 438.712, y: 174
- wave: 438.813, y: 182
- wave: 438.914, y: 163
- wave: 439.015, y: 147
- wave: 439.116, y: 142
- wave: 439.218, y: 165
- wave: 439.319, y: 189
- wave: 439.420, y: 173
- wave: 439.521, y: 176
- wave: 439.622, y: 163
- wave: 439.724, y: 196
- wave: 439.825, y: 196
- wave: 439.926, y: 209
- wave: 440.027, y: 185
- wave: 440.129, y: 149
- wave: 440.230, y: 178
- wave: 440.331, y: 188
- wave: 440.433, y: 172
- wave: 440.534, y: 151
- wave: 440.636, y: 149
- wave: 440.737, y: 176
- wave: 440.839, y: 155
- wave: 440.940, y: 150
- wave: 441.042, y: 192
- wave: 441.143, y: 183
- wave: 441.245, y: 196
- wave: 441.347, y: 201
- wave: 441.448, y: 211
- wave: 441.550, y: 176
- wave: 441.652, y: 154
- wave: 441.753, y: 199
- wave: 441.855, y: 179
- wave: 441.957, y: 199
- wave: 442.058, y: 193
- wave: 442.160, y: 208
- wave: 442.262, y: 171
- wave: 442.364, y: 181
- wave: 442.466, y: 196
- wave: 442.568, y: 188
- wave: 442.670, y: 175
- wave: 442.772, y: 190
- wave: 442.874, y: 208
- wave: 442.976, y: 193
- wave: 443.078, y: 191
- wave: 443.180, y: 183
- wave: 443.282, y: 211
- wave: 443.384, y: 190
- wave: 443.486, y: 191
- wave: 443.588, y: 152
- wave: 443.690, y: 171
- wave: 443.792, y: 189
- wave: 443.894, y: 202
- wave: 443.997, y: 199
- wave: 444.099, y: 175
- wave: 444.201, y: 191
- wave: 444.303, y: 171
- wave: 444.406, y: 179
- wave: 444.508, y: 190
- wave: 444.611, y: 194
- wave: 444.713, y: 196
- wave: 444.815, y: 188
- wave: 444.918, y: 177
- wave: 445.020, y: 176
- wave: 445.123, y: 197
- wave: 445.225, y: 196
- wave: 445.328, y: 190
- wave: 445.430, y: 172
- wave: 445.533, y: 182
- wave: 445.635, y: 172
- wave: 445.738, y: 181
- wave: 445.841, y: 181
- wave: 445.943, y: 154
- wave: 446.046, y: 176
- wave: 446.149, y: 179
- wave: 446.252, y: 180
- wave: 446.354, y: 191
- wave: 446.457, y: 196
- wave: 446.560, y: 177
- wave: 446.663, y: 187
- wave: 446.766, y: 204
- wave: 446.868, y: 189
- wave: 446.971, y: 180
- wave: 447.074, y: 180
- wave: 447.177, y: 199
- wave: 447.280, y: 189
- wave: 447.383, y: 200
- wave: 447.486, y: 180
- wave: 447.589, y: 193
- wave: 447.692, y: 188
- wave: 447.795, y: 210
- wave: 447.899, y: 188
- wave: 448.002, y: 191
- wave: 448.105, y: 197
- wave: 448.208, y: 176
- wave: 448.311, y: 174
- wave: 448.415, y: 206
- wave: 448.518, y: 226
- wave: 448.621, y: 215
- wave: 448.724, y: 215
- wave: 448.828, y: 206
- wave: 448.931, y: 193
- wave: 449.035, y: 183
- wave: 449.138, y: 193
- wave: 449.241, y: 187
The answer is 445.123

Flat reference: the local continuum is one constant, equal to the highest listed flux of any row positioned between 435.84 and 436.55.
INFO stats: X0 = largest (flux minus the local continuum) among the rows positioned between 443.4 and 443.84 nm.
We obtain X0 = -50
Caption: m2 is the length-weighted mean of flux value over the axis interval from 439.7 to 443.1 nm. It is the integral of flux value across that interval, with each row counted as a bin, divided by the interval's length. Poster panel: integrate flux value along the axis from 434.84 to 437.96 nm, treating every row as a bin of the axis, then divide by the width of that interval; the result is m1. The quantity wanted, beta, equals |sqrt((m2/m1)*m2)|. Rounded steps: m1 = 179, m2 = 183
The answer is 13.7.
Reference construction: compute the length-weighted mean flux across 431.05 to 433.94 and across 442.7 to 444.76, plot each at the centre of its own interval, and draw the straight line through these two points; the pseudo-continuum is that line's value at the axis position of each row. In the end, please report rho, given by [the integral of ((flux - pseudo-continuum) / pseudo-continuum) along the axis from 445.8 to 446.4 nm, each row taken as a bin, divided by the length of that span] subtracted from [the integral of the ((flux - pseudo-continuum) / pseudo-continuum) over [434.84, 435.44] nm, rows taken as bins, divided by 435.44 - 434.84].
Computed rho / 0.14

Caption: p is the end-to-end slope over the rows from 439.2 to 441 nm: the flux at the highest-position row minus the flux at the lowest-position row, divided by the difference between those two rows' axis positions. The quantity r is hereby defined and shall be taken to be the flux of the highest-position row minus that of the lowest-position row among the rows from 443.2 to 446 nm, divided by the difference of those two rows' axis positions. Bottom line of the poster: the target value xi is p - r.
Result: 13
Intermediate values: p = -9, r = -21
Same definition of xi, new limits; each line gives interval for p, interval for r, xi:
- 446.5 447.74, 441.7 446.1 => 15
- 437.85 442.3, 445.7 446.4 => -20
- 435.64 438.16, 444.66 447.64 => -9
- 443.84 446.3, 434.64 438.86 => -15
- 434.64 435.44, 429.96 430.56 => -86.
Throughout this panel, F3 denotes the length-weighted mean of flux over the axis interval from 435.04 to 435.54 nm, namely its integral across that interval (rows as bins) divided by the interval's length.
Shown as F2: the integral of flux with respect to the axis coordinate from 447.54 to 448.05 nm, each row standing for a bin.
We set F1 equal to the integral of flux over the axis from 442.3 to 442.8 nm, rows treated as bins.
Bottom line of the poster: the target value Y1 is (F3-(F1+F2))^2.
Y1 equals 516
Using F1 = 92.6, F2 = 99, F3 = 169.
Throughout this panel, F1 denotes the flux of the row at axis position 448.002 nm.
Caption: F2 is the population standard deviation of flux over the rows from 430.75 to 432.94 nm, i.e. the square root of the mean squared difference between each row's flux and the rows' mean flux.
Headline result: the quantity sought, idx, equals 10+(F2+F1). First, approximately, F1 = 191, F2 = 33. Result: 234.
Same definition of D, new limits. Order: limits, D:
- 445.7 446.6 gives 446.457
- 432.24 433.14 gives 432.992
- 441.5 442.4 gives 442.160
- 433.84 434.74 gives 434.490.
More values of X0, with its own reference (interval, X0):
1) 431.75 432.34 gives -19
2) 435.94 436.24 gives -47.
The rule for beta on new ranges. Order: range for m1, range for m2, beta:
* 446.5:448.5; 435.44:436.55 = 13.3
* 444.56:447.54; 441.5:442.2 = 13.7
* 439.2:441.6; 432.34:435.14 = 12.0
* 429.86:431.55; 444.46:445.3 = 16.9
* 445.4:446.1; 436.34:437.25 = 13.3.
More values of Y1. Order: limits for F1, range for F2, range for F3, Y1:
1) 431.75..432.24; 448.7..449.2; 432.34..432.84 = 2747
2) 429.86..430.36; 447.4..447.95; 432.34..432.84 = 625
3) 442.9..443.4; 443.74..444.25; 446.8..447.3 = 45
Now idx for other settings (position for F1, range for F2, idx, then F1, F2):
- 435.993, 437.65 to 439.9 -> 228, 194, 24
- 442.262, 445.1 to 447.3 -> 192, 171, 11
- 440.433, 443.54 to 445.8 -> 194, 172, 12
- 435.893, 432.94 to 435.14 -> 206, 167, 29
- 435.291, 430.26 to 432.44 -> 182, 138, 34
